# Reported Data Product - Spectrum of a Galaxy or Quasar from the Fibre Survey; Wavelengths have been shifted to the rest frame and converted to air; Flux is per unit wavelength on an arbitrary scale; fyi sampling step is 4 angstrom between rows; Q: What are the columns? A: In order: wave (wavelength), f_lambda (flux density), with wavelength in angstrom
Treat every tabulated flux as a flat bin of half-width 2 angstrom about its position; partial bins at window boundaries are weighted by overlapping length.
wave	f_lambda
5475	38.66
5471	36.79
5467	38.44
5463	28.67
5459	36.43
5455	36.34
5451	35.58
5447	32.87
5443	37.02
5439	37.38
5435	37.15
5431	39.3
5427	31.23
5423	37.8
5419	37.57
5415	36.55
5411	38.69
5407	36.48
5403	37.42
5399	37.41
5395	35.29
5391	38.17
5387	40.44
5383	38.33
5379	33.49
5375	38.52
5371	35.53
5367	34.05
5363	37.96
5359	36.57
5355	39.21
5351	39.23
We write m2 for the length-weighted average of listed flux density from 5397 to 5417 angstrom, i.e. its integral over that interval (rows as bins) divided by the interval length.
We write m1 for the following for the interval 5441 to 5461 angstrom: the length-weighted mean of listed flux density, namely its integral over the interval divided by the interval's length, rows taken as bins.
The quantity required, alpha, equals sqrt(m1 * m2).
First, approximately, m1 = 35.6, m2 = 37.3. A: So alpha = 36.5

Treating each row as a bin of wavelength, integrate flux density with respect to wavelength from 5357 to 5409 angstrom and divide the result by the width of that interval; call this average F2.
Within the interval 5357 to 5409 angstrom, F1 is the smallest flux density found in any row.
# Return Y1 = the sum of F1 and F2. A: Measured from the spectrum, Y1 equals 70.4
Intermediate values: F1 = 33.49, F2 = 36.9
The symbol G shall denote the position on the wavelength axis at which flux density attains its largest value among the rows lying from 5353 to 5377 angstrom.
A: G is 5355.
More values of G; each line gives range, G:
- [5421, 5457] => 5431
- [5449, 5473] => 5467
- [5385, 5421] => 5387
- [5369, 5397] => 5387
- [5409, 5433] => 5431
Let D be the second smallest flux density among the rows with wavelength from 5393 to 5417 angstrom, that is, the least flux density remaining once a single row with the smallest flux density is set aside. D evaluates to 36.48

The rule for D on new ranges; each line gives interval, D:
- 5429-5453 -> 35.58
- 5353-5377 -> 35.53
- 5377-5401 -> 35.29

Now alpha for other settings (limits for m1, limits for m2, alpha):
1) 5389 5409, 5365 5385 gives 36.5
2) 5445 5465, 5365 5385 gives 35.0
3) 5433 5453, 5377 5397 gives 36.6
